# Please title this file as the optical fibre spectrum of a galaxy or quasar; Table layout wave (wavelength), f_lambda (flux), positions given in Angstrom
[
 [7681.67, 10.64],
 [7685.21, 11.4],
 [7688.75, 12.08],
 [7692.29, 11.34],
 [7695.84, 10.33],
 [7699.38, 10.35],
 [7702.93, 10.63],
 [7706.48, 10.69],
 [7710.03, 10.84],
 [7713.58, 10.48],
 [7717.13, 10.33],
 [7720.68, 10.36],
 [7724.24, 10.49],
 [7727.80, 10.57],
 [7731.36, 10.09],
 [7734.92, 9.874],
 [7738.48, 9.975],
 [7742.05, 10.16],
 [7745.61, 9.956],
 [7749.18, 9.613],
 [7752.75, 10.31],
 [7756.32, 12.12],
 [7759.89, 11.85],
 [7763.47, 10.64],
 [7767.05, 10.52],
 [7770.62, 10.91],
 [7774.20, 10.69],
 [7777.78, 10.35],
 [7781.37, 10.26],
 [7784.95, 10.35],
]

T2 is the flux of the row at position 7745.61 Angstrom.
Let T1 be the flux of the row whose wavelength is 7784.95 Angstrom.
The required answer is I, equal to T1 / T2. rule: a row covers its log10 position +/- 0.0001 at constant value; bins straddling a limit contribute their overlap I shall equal 1.04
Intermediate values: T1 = 10.35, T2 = 9.956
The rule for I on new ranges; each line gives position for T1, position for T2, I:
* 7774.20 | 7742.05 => 1.05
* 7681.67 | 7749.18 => 1.11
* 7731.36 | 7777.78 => 0.97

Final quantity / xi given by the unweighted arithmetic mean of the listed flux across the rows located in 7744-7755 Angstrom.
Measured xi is 10.0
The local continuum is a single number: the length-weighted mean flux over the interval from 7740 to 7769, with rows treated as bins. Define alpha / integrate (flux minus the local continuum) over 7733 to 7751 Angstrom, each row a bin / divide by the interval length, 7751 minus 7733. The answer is -0.7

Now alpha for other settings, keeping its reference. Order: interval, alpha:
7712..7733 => -0.3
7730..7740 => -0.7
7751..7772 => 0.4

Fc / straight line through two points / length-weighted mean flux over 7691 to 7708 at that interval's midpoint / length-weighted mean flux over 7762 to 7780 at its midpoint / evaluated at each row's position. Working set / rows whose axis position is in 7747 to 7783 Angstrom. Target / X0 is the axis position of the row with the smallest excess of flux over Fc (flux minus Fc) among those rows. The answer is 7749.18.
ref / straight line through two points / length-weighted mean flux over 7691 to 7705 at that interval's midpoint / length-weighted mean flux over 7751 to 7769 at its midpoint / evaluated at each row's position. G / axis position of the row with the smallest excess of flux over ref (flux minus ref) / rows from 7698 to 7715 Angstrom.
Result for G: 7699.38 Angstrom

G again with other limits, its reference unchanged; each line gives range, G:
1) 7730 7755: 7749.18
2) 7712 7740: 7734.92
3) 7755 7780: 7777.78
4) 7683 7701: 7699.38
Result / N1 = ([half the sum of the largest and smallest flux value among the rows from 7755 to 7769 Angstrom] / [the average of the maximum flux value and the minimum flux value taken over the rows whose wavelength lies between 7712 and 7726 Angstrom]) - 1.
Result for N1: 0.087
